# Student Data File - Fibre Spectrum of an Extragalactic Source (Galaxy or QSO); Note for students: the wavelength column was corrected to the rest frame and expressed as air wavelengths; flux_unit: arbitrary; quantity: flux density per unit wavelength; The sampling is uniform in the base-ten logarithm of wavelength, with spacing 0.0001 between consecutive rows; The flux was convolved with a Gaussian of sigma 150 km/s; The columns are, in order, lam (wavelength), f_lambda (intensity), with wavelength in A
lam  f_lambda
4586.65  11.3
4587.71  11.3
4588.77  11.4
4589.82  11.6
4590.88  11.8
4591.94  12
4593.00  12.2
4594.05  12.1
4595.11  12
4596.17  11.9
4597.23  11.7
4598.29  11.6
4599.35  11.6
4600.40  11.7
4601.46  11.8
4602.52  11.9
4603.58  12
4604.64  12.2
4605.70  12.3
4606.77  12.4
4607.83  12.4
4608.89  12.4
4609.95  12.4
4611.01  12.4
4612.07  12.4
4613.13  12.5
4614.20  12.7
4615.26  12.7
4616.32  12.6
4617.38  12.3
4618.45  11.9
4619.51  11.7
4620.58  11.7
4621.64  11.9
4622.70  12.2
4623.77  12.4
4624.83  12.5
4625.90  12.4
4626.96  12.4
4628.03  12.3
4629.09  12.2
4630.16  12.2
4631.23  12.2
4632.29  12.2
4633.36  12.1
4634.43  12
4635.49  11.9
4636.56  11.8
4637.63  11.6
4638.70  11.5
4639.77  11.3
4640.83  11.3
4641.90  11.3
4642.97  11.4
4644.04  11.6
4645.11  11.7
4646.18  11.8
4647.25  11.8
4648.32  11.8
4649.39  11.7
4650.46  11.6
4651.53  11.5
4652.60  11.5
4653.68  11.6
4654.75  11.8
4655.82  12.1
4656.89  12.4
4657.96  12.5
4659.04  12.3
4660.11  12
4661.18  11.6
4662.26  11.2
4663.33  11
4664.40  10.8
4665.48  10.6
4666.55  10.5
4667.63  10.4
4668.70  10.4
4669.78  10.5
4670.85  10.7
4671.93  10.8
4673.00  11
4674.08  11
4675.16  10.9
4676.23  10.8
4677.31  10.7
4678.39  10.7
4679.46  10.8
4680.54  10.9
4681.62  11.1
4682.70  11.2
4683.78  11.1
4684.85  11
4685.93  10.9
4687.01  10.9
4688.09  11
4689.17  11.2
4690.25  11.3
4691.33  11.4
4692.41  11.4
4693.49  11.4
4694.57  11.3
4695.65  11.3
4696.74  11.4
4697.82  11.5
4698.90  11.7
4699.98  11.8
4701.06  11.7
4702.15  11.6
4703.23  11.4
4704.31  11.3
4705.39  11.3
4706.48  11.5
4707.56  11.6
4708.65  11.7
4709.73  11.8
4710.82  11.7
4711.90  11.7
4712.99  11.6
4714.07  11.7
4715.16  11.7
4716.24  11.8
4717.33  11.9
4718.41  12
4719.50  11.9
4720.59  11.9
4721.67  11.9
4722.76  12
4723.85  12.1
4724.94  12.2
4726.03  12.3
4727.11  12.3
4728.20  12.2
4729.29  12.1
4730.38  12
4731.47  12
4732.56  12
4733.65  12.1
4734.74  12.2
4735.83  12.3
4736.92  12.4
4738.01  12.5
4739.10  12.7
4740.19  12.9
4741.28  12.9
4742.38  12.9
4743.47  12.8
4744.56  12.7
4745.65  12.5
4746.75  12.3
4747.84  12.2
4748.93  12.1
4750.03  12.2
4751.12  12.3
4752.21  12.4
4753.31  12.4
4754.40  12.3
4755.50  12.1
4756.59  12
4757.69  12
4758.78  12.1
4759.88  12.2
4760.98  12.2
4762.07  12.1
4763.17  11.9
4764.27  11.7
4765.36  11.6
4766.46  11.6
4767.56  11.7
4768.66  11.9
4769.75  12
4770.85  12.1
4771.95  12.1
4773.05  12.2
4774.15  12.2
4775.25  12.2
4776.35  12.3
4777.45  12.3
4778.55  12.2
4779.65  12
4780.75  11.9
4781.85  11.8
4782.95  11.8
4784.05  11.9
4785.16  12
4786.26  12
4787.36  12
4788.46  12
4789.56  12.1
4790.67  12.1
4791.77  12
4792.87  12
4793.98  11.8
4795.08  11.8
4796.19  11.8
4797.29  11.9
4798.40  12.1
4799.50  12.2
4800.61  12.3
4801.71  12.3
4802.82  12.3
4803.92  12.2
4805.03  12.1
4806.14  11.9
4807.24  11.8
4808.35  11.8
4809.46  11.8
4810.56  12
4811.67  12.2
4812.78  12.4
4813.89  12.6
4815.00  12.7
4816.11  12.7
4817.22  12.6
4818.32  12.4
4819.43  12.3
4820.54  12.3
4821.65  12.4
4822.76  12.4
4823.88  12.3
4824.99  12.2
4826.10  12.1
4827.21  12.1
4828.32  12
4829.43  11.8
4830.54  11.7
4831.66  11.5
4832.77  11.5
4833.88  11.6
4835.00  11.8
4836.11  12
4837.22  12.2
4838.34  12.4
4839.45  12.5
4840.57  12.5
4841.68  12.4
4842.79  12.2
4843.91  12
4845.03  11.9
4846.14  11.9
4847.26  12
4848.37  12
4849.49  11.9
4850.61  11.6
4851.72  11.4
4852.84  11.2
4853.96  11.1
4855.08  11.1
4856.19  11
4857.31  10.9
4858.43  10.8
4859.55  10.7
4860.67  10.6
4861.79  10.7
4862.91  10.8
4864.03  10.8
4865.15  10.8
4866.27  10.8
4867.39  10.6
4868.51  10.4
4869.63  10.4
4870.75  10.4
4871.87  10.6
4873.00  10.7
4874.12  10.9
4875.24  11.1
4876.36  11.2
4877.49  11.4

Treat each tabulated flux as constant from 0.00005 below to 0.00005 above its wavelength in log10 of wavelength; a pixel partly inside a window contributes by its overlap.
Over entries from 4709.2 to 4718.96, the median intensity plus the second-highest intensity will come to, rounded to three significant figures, 23.6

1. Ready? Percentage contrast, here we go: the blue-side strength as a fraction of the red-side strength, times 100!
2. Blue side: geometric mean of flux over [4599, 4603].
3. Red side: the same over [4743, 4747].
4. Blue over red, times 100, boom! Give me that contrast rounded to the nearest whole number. 93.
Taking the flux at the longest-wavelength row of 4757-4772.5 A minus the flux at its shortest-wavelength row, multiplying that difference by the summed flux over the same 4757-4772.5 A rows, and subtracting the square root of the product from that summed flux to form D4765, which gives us 163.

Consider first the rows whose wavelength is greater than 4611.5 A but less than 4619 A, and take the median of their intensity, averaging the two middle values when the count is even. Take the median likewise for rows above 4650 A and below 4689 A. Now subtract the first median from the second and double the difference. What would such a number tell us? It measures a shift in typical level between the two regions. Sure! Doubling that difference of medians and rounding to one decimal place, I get -3.0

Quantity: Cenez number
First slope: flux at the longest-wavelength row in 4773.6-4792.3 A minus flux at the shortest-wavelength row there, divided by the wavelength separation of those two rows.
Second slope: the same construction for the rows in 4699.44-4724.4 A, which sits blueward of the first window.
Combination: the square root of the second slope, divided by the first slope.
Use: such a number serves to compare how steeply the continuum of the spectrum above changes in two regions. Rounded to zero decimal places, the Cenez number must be -10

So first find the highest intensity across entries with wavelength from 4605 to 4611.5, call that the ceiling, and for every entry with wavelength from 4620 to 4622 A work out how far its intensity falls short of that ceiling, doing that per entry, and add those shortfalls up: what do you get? 1.2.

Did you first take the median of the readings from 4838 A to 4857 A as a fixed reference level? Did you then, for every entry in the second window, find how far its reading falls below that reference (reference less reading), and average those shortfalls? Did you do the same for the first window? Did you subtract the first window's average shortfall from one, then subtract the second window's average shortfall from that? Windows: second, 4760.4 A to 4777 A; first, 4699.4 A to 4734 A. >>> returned 1.0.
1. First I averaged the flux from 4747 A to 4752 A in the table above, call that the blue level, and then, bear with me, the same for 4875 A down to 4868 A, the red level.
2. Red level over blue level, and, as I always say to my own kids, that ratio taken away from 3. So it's 2.13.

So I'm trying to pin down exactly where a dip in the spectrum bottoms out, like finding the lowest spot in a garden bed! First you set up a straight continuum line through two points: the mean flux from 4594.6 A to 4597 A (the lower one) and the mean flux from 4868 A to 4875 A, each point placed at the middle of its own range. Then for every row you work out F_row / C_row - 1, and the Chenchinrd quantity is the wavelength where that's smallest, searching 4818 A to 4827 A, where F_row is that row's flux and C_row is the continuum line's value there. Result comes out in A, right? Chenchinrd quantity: 4826.10 A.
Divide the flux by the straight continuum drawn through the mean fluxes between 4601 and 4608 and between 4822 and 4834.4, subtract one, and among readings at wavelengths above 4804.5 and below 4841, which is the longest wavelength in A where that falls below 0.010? 4836.11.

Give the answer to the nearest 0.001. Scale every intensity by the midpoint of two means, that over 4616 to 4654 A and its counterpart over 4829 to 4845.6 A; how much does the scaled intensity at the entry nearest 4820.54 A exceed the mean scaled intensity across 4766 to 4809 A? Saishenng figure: 0.024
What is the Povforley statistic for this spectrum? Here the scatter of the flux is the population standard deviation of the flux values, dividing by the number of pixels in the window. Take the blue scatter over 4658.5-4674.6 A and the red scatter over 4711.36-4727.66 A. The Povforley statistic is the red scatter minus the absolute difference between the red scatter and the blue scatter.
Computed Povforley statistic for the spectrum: -0.13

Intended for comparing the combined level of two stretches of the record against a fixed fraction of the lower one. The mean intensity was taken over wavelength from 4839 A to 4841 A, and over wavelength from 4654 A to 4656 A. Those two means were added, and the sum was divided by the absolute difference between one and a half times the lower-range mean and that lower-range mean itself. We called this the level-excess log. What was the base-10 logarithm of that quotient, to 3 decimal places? 0.612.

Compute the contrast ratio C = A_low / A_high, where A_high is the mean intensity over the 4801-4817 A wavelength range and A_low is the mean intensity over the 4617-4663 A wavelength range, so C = 0.97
